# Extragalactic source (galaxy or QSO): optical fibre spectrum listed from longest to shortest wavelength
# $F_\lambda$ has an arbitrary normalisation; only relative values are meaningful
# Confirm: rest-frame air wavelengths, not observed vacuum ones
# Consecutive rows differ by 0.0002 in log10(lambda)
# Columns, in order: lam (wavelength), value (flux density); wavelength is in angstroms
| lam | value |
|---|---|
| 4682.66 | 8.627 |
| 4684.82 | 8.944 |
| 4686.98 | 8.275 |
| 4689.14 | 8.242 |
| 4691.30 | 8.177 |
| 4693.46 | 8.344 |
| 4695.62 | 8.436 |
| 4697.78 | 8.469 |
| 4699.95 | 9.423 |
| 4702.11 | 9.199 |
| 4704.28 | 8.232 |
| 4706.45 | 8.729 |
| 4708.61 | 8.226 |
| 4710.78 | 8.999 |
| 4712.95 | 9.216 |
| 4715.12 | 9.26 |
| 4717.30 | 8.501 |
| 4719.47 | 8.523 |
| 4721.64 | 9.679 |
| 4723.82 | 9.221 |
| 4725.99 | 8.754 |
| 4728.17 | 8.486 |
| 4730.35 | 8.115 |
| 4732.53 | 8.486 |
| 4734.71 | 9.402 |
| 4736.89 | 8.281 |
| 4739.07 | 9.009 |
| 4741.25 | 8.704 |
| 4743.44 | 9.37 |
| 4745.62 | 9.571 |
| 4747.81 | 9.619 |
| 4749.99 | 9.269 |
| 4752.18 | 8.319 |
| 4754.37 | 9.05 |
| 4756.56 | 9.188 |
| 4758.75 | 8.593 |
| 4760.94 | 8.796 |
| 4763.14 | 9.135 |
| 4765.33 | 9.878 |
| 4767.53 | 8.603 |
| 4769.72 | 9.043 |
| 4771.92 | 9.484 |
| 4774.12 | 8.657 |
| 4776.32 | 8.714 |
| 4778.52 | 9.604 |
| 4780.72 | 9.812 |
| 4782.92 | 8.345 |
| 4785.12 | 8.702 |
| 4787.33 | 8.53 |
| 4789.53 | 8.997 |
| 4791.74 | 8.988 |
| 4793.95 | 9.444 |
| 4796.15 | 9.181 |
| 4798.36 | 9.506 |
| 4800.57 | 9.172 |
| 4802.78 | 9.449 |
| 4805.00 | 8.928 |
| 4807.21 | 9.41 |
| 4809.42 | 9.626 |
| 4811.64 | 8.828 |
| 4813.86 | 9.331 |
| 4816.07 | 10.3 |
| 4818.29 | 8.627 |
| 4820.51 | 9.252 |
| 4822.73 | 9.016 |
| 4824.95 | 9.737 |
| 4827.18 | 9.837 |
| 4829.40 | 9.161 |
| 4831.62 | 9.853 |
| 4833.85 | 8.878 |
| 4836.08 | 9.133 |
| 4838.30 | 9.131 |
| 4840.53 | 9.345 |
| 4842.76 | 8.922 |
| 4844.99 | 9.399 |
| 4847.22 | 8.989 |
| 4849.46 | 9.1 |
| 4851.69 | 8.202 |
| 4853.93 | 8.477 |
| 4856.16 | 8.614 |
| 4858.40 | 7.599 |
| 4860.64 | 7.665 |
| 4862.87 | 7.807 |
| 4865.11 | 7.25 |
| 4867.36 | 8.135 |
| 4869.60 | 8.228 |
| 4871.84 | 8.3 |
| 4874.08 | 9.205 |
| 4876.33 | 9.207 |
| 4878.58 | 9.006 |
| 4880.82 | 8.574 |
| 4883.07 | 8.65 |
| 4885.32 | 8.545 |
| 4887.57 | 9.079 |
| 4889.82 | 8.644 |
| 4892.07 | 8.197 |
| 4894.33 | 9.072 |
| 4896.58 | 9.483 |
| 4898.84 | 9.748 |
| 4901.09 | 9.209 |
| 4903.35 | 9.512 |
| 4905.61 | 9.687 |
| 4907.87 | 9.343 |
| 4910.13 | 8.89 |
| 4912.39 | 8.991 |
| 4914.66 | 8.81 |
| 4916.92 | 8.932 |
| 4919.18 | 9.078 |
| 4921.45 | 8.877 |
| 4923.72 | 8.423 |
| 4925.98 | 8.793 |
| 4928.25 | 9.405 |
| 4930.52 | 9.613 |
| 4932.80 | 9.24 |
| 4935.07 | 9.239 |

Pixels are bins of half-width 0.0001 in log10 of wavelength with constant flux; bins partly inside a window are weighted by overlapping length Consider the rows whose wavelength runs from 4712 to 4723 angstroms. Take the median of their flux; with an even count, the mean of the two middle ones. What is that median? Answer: 9.2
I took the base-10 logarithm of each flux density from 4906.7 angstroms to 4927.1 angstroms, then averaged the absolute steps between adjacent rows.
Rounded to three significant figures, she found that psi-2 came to 0.0124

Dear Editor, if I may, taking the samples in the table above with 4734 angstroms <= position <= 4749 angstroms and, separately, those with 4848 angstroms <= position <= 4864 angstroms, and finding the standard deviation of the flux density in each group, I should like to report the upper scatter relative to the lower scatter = 1.12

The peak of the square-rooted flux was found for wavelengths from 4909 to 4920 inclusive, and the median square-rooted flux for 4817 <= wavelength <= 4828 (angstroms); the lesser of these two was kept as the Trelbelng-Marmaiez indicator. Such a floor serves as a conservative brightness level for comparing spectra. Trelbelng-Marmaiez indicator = 3.013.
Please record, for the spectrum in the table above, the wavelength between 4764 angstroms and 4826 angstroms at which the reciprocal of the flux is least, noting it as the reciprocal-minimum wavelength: 4816.07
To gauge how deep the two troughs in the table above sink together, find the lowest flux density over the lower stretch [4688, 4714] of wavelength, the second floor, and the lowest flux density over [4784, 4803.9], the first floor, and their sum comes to 16.7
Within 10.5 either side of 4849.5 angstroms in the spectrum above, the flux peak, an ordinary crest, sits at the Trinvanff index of 4844.99 angstroms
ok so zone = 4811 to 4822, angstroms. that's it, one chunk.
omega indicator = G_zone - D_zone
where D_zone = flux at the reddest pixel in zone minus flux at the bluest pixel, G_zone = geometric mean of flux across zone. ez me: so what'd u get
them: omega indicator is 8.8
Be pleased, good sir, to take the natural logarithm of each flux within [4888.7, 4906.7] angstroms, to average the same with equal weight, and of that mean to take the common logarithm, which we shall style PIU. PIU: 0.346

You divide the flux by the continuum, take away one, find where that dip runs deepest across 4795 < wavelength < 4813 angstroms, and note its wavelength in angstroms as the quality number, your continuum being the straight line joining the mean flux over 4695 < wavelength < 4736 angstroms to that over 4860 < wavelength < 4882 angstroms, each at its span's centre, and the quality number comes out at 4811.64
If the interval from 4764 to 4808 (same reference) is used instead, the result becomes 4782.92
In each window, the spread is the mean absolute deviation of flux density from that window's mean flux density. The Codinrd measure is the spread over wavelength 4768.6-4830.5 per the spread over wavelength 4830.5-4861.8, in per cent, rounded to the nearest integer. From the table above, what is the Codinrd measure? 74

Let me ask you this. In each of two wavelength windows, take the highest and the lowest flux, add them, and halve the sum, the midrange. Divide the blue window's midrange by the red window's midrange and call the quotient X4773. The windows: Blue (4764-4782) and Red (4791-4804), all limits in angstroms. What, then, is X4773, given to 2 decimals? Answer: 1.00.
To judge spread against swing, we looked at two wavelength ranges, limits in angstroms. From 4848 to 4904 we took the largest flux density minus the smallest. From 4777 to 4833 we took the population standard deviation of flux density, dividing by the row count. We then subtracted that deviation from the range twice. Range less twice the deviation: 1.6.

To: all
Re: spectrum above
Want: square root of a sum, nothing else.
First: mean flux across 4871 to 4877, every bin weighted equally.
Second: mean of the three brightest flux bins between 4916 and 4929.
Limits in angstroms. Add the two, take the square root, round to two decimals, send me 4.25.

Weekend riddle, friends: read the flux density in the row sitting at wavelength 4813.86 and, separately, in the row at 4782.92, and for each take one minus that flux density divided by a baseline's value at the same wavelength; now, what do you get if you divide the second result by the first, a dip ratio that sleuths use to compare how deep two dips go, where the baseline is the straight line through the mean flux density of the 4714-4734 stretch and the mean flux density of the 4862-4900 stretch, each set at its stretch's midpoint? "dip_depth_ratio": -1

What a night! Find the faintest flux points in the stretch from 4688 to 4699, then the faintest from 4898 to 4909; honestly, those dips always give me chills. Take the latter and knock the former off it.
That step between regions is 1.0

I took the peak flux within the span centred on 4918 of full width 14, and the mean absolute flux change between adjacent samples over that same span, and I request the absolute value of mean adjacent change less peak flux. 8.86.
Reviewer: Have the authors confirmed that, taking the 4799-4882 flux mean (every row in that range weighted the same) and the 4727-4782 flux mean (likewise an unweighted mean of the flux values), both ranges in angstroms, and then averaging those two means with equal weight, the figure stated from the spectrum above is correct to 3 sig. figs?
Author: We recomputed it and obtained 8.96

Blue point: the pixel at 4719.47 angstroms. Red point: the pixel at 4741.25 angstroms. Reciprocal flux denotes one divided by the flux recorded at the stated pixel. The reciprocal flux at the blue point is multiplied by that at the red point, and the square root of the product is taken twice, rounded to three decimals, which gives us 0.341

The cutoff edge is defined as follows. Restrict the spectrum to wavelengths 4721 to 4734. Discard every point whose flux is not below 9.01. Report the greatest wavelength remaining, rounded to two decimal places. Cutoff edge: 4732.53 angstroms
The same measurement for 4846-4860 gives 4858.40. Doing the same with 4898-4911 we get 4910.13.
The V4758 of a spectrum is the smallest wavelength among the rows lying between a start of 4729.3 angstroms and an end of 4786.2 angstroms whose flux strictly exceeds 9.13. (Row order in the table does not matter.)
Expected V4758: 4734.71 angstroms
